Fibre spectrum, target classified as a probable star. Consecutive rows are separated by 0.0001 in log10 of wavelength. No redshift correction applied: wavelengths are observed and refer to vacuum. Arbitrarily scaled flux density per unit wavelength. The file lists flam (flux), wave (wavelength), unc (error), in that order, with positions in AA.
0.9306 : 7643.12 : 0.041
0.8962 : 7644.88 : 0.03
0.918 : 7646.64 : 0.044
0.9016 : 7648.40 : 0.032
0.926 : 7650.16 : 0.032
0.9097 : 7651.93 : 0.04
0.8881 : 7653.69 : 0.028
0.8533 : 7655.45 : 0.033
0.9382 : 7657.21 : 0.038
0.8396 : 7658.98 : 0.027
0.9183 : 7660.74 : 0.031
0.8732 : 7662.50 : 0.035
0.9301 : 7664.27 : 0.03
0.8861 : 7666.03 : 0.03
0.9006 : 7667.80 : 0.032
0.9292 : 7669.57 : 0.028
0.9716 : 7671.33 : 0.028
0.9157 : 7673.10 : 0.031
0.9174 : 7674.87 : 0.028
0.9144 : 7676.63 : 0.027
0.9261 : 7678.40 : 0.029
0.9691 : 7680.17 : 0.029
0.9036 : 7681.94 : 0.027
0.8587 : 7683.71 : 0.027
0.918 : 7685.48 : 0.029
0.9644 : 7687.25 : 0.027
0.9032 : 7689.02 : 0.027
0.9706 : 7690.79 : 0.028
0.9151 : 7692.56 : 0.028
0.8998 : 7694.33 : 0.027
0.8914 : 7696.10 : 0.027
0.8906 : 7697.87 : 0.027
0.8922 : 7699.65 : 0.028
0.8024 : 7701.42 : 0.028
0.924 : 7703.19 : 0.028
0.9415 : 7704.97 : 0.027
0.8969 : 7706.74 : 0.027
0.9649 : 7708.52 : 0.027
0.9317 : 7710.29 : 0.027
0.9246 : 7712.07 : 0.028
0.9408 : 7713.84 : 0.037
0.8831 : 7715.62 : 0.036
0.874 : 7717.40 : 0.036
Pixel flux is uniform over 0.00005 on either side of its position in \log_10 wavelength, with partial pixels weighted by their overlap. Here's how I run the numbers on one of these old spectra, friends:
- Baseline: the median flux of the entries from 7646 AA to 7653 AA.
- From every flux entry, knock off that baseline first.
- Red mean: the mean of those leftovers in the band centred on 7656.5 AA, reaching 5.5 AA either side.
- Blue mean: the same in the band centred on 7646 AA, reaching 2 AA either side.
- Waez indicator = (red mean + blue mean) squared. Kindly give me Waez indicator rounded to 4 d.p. 0.0009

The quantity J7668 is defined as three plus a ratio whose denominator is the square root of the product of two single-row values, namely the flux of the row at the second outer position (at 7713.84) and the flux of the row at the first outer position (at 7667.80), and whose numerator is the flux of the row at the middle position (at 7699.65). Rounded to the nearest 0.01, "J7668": 3.97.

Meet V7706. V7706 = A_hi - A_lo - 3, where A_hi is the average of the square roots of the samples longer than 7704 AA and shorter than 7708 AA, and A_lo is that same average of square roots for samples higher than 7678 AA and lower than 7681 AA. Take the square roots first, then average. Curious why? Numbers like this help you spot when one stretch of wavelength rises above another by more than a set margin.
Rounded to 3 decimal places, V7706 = -3.015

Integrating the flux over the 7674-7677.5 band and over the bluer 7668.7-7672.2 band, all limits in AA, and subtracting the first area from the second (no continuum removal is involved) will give 0.12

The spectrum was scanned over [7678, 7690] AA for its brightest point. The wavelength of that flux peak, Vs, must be 7680.17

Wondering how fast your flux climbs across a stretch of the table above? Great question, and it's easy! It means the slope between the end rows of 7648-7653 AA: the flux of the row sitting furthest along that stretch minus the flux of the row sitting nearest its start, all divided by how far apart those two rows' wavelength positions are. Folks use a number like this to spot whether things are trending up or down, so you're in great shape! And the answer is 0.0023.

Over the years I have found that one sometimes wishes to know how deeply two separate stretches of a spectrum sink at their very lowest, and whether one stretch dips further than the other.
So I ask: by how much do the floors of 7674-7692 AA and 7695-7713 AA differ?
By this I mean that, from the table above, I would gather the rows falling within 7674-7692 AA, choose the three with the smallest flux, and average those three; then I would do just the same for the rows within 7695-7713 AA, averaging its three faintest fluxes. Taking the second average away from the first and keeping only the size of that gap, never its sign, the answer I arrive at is 0.027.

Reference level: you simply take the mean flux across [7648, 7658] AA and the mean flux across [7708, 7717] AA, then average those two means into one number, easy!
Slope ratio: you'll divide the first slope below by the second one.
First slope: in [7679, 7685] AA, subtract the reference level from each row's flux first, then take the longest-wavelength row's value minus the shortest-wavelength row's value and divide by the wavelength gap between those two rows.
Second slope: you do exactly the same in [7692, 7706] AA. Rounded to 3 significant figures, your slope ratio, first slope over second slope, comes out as -14.7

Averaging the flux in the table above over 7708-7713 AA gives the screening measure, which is 0.940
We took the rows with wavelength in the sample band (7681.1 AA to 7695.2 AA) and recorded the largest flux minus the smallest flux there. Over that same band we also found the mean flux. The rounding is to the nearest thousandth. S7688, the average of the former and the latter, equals 0.514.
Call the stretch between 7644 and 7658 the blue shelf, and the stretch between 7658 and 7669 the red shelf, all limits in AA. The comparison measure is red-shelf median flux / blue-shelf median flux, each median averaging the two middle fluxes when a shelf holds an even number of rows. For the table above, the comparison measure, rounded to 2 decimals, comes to 0.99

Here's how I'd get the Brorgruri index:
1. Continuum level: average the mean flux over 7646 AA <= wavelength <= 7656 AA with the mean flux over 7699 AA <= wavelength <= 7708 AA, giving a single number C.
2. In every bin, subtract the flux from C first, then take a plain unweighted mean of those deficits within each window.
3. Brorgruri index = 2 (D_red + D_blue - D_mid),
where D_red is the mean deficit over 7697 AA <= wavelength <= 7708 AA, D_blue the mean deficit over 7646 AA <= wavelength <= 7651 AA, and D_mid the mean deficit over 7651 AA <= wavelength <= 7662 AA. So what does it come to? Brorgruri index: -0.04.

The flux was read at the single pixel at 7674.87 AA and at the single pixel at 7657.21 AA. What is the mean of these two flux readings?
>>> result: 0.928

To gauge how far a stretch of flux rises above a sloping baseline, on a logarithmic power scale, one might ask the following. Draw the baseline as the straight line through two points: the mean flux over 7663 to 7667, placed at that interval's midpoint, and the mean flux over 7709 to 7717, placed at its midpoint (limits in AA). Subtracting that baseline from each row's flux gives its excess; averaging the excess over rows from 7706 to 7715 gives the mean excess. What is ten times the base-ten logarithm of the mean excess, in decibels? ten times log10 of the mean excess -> -19.1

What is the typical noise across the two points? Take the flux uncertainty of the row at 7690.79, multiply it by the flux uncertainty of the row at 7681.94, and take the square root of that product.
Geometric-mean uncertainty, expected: 0.0275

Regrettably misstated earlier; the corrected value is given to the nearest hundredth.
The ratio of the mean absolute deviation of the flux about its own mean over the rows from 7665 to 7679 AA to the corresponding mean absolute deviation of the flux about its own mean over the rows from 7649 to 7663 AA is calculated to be 0.56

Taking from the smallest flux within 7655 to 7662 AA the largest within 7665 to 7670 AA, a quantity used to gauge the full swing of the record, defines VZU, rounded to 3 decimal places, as -0.090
